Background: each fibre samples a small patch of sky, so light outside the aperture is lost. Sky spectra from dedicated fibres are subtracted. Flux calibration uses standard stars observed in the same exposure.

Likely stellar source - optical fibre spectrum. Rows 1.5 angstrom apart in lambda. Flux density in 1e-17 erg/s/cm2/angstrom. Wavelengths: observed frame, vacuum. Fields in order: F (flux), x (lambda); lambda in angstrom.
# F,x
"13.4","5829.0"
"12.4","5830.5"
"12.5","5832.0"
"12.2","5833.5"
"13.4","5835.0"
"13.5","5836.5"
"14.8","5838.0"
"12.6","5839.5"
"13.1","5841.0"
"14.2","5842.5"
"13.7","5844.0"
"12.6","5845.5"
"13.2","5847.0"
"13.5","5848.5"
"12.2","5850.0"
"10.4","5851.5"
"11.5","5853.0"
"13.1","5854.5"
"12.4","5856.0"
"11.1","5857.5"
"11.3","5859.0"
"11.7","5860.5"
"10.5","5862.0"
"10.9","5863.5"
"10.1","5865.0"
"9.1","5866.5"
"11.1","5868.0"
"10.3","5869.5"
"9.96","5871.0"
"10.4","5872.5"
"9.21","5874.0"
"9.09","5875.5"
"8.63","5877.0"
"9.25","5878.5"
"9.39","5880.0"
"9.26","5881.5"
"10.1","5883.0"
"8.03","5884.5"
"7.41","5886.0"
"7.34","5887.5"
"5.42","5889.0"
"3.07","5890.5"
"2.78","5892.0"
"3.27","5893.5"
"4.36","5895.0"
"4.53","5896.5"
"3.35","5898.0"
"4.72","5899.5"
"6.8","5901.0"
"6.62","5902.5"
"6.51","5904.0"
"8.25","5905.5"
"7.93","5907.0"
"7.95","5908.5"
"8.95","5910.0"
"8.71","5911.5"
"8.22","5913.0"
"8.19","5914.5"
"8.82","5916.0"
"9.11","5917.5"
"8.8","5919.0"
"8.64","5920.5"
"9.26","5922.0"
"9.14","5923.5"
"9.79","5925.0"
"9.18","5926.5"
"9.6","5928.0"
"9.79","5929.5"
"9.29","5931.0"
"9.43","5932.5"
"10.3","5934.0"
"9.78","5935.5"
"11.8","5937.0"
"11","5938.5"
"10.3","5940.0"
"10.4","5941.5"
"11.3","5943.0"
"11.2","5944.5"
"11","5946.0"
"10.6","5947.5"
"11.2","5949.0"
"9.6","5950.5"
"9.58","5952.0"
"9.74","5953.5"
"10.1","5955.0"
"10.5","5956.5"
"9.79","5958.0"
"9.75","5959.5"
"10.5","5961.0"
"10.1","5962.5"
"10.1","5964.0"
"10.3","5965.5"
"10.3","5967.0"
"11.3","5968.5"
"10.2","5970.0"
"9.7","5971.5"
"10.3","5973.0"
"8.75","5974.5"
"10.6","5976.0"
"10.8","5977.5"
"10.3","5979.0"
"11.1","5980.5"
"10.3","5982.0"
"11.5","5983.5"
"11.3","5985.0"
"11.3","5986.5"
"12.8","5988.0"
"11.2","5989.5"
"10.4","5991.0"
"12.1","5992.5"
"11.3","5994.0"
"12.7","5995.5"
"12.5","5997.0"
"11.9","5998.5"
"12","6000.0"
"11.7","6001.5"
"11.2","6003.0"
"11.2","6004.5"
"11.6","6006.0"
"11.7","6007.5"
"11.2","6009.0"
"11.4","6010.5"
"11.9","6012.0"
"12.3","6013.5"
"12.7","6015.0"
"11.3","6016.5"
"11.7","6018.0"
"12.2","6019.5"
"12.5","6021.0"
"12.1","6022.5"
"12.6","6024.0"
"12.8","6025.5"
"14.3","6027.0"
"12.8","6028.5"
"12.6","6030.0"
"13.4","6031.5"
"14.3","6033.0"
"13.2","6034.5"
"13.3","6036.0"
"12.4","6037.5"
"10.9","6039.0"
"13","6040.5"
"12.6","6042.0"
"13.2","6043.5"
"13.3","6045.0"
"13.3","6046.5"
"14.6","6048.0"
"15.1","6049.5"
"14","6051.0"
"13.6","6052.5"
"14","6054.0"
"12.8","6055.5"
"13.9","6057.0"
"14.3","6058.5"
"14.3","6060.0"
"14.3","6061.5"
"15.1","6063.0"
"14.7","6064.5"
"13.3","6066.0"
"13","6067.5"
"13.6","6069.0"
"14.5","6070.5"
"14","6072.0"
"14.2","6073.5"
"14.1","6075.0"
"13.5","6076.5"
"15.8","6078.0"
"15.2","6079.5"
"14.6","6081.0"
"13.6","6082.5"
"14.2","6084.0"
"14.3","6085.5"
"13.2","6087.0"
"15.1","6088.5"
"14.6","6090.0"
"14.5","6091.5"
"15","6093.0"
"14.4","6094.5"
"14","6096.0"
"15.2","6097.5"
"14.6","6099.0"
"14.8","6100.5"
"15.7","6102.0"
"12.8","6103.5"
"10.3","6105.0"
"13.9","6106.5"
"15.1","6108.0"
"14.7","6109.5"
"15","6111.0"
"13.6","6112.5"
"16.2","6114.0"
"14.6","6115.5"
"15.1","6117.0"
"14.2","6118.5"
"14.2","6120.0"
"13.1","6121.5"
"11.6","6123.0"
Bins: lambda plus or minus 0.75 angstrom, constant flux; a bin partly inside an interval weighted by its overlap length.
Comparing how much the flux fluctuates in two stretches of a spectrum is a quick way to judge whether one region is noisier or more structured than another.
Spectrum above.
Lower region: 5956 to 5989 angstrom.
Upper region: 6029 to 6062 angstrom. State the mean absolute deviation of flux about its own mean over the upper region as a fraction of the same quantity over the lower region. 1.2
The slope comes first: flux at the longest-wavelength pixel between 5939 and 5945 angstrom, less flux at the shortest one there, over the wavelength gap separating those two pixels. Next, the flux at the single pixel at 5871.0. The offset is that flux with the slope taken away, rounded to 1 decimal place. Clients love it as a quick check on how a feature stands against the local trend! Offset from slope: 9.8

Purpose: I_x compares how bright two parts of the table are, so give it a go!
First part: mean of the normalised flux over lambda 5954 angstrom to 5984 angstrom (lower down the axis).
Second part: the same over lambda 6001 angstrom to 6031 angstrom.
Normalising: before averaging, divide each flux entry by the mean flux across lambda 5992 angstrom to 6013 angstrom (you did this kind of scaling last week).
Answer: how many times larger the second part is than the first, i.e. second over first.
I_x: 1.2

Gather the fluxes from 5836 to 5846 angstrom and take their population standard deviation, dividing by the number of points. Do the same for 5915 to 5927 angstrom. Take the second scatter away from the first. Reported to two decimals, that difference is 0.42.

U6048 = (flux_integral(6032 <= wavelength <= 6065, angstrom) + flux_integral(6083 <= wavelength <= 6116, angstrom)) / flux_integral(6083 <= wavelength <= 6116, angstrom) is 1.95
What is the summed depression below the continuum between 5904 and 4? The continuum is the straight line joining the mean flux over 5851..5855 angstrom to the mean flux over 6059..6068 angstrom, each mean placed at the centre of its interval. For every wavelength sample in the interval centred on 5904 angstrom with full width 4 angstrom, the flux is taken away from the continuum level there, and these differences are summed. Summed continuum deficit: 15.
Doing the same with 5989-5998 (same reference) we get 10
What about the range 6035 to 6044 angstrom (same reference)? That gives 8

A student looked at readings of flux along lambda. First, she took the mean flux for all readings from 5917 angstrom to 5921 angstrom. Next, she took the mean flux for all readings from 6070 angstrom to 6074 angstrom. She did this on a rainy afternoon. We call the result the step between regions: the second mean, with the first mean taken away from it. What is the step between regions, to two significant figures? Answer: 5.4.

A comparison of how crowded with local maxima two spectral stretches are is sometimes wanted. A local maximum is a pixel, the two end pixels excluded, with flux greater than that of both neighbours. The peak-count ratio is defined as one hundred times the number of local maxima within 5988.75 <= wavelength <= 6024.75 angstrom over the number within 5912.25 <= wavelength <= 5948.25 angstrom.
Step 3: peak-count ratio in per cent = 86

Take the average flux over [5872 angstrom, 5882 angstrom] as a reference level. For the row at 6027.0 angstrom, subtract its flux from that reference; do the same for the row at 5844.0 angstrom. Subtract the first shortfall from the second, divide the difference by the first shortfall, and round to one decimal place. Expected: -0.1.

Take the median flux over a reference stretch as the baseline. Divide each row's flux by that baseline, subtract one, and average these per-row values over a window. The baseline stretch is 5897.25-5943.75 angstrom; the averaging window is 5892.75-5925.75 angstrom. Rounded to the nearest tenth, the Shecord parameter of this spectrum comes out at -0.2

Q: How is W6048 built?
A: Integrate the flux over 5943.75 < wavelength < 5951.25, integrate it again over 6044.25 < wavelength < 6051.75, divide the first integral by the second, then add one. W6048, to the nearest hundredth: 1.76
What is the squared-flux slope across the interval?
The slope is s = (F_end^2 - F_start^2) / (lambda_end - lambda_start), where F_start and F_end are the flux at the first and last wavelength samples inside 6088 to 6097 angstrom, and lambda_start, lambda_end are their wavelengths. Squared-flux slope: -4.3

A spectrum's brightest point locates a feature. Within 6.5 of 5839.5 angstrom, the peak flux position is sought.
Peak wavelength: 5838.0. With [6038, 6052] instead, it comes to 6049.5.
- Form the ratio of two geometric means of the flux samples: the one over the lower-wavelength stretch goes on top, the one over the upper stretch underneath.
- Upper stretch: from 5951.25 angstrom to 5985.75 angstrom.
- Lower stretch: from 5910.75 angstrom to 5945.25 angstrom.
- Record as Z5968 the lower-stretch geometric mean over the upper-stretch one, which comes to 0.9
